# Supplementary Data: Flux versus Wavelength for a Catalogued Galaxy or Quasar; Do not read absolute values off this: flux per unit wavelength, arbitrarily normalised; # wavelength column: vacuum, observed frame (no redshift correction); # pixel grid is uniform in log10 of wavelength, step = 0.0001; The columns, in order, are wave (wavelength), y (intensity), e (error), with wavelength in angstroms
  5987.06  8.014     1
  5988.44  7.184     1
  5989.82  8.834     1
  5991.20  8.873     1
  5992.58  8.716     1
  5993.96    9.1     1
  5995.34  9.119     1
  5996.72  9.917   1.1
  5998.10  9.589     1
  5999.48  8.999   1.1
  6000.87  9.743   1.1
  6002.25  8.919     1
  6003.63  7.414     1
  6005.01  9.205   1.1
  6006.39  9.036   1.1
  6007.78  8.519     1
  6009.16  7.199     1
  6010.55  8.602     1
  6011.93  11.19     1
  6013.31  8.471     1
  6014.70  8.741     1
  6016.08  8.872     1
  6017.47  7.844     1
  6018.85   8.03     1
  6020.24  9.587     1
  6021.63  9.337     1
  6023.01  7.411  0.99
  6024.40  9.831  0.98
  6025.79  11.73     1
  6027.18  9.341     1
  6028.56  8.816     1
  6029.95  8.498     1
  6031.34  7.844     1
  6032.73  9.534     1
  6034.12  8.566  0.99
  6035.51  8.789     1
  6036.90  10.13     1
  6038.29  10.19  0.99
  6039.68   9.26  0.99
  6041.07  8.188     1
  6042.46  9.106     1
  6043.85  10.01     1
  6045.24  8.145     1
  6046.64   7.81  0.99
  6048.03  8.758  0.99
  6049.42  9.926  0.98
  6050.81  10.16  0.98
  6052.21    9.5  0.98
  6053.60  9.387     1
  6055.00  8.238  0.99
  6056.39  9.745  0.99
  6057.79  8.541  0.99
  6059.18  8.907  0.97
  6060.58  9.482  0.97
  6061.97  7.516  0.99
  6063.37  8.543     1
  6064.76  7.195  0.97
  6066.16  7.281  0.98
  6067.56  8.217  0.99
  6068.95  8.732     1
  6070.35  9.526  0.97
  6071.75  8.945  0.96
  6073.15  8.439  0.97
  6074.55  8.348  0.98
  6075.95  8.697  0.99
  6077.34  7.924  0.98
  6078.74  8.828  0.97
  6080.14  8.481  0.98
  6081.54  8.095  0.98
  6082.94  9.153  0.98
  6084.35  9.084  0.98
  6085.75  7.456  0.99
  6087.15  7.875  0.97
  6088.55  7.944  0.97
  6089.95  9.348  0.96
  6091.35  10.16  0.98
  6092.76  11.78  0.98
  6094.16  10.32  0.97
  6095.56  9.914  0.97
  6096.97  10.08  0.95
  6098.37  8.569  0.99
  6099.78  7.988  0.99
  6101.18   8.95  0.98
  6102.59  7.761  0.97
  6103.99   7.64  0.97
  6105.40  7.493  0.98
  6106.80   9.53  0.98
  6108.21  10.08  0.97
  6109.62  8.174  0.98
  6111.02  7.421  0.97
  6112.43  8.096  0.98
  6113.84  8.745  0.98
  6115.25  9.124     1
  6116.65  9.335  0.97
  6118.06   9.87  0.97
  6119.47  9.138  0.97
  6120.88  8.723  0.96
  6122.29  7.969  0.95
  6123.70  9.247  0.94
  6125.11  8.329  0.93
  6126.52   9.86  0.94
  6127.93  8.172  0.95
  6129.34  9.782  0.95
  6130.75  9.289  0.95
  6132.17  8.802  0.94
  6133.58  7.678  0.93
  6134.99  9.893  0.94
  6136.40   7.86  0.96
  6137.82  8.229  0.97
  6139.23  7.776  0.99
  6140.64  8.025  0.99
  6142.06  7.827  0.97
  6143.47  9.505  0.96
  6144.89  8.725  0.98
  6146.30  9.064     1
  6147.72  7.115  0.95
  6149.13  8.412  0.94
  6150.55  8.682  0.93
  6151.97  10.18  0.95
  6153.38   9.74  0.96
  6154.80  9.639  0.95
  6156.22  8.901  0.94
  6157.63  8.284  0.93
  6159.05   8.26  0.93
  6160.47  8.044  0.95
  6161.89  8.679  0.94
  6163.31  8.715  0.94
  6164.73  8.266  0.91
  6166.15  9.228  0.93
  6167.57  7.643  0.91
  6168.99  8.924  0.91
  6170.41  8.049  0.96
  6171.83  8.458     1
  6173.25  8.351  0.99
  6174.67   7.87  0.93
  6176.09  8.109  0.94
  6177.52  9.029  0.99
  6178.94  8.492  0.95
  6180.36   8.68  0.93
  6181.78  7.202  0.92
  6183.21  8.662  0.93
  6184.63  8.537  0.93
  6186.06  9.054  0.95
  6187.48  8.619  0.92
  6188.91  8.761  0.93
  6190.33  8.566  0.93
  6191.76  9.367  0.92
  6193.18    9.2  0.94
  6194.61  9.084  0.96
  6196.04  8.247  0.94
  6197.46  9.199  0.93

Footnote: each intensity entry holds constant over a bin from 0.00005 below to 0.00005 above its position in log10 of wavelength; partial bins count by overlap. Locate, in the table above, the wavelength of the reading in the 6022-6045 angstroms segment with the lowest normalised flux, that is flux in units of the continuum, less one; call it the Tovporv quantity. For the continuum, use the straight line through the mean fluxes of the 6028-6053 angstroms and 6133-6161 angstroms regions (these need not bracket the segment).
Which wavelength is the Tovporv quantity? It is 6023.01 angstroms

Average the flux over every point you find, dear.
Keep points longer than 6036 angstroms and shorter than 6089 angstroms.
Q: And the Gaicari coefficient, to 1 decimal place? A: 8.7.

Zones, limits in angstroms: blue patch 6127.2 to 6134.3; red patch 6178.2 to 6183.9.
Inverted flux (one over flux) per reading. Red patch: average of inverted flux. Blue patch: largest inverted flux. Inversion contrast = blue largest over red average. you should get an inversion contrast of 1.07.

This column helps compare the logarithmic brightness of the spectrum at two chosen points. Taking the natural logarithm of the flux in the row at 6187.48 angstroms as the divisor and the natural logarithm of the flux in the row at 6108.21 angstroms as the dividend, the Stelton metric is 1.07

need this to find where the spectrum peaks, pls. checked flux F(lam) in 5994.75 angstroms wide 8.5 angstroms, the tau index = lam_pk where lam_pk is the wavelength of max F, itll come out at 5996.72 angstroms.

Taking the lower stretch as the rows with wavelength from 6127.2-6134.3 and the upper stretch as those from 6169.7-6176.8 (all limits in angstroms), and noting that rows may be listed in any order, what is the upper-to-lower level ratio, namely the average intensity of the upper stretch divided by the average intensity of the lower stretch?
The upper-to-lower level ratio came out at 0.93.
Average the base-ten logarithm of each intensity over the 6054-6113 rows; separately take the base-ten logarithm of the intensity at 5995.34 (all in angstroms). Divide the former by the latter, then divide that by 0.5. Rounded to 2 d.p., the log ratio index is 1.95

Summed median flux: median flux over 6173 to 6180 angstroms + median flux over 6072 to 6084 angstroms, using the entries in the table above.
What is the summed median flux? 16.8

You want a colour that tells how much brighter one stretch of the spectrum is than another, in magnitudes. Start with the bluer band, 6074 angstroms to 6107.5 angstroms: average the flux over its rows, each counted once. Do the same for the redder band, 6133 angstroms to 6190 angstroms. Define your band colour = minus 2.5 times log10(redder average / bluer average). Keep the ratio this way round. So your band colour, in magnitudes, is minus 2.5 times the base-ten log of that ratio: 0.035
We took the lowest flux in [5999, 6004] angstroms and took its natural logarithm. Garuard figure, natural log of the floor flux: 2.00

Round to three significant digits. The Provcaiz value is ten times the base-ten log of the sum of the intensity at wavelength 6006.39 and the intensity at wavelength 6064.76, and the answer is 12.1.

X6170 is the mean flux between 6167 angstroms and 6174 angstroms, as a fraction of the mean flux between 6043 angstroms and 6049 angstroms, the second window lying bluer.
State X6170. 0.95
